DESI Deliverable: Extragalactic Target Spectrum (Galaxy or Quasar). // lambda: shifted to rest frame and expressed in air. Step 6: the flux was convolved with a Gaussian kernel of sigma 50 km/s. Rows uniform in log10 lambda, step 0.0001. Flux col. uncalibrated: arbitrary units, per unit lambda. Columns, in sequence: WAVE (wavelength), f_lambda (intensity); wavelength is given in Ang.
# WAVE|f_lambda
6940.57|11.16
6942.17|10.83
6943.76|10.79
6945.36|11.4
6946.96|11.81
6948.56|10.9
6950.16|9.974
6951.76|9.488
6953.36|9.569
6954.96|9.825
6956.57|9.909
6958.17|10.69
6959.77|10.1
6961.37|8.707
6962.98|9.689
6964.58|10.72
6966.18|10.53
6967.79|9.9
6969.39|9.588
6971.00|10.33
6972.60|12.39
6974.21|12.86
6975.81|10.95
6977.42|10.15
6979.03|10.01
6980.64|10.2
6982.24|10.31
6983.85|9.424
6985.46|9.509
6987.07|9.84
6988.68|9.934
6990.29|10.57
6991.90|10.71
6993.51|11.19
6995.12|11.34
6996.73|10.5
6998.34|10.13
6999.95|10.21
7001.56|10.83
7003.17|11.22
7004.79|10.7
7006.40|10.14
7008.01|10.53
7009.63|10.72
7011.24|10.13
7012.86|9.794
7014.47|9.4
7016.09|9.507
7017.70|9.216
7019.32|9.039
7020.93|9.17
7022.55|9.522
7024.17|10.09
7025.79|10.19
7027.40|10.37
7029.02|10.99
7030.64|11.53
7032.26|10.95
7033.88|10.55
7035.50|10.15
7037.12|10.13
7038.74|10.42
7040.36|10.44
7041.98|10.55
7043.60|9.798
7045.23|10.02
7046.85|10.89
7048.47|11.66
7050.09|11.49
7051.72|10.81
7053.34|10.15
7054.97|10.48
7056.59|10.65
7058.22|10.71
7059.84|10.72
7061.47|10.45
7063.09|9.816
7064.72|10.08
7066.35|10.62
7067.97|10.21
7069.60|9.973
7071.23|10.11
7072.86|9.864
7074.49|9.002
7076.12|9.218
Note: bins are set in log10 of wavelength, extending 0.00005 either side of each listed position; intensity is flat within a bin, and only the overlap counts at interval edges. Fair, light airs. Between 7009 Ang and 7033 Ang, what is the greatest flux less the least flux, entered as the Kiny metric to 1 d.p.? 2.5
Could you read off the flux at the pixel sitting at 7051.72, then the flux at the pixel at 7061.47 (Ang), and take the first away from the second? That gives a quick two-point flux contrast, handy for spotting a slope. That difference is -0.4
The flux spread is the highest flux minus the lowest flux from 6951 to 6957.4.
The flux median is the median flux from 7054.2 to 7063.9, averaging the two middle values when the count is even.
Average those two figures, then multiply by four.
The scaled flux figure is 22.0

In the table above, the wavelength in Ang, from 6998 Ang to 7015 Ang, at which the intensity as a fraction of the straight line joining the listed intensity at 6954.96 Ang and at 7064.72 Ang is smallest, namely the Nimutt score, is 7014.47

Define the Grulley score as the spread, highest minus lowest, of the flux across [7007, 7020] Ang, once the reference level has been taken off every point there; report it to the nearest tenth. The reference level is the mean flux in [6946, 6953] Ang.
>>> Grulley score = 1.7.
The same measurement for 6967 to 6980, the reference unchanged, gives 3.3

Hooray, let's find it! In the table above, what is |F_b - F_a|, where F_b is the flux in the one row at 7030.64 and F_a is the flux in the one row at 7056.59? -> 0.88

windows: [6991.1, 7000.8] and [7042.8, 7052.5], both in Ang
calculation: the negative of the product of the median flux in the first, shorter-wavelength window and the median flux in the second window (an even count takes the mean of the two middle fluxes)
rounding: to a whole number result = -115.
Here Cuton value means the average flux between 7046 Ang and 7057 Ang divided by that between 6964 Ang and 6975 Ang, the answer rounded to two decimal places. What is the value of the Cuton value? 1.00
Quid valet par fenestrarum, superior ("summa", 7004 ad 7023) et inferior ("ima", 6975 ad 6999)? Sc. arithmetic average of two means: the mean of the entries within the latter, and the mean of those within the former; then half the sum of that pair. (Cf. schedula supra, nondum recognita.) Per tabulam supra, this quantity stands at 10.1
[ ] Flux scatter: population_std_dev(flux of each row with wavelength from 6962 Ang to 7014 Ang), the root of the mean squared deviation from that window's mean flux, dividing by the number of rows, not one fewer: 0.74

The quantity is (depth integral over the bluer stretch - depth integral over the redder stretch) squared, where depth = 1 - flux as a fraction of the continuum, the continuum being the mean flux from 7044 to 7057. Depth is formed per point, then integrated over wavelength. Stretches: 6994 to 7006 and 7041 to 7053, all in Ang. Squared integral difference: 0.00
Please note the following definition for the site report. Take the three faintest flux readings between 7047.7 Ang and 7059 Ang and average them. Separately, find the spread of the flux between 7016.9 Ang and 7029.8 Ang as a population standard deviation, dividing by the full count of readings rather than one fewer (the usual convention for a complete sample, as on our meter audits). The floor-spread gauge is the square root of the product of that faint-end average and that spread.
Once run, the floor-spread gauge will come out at 2.60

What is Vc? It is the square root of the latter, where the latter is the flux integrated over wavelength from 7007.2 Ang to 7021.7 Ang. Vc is 11.9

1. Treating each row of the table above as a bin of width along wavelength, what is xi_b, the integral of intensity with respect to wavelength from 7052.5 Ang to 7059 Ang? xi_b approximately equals 68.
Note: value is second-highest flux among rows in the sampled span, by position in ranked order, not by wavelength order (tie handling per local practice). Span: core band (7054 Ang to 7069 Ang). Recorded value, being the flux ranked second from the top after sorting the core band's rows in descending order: 10.71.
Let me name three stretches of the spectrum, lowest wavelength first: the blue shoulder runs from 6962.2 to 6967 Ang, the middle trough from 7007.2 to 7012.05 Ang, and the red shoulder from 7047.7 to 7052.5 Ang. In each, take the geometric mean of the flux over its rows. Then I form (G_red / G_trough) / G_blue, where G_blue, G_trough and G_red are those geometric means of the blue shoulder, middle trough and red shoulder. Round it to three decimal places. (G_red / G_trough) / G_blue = 0.105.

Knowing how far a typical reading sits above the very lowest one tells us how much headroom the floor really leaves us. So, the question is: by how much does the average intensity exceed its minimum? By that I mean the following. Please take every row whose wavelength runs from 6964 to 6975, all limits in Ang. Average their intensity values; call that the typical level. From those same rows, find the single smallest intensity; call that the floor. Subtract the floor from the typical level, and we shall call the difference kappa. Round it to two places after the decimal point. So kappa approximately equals 1.31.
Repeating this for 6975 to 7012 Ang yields 0.98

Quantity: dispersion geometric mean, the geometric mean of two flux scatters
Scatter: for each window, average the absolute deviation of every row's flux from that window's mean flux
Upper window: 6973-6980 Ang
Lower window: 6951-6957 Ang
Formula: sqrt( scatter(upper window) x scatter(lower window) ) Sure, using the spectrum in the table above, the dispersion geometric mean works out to 0.40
